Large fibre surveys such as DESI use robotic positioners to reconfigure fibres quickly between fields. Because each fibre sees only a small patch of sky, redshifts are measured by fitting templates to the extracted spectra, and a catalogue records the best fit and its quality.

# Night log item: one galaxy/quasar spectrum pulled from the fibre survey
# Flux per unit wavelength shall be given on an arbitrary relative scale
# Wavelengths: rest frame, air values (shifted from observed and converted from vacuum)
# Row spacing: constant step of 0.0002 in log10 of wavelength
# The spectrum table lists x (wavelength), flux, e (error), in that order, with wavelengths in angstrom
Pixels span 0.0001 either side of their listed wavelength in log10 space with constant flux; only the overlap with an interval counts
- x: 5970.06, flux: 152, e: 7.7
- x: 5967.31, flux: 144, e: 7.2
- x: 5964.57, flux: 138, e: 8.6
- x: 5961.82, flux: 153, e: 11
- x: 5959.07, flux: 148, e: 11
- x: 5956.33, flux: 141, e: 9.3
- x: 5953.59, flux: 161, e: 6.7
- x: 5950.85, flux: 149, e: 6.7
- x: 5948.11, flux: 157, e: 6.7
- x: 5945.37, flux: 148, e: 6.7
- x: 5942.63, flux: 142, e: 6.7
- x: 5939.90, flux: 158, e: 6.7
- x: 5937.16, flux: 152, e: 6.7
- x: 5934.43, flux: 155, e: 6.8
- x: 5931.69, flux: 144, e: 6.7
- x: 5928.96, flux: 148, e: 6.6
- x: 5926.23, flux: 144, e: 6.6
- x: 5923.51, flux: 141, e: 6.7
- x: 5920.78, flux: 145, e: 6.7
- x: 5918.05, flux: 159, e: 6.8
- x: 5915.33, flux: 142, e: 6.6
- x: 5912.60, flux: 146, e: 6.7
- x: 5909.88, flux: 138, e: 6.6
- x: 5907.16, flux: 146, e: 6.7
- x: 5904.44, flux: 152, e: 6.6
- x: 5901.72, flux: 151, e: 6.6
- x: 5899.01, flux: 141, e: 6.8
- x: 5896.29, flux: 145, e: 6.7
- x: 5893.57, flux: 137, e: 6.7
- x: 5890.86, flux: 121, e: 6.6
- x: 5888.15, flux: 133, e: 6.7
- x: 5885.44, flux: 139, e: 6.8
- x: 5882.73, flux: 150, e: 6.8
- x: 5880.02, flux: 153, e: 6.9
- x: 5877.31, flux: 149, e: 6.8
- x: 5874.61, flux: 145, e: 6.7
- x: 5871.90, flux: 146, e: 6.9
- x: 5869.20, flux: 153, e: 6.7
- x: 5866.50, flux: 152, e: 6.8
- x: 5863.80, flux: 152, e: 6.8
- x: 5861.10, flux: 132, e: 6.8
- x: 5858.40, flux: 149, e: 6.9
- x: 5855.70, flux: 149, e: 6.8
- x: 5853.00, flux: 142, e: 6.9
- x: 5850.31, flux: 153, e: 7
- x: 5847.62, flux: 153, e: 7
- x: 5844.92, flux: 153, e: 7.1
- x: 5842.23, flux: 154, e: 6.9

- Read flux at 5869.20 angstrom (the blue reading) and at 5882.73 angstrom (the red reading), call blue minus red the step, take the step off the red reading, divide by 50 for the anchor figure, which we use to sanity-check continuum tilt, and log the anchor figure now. 2.94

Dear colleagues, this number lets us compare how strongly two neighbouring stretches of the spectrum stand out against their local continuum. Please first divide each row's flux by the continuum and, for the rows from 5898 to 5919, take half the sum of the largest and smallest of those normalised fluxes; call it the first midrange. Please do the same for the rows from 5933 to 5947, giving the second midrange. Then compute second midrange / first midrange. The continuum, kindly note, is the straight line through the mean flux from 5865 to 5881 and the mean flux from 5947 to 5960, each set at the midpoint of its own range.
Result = 1.01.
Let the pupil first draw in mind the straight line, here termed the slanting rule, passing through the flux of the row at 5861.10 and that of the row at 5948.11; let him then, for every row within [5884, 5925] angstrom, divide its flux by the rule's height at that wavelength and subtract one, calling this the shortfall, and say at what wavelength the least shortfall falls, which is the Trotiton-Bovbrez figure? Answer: 5890.86 angstrom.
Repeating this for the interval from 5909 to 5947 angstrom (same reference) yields 5942.63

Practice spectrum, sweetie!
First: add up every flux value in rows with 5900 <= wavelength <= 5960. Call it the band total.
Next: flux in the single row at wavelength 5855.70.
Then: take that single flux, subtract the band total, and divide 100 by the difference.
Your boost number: -0.0321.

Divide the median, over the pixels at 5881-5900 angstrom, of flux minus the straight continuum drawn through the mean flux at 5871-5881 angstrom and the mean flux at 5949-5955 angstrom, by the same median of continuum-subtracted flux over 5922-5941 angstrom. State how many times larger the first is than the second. 2.0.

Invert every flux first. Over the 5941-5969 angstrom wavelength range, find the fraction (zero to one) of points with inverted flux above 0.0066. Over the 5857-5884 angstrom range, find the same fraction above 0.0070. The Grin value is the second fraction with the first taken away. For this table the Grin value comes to -0.600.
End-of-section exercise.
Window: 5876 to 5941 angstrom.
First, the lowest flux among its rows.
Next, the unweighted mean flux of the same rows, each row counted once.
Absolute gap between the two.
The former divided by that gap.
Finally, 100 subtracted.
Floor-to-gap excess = -95.0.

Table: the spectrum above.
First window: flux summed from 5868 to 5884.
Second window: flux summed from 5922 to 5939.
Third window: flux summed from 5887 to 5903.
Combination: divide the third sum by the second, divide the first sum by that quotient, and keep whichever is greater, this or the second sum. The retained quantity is 957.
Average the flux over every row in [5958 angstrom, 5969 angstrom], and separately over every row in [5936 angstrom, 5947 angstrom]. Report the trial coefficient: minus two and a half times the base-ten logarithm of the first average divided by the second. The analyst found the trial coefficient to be 0.03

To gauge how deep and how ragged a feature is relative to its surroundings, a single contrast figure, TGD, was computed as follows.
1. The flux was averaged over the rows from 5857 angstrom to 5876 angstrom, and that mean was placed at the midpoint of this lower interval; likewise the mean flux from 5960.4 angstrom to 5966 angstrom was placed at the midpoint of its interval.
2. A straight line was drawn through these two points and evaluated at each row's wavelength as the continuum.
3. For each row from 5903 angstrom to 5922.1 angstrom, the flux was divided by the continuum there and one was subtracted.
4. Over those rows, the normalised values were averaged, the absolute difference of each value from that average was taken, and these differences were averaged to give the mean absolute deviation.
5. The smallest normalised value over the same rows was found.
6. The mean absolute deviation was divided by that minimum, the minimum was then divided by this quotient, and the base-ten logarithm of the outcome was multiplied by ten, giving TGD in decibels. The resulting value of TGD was -10.2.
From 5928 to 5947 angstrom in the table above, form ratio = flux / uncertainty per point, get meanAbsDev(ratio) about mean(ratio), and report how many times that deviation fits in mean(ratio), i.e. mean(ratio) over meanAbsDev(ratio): 36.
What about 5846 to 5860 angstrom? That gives 55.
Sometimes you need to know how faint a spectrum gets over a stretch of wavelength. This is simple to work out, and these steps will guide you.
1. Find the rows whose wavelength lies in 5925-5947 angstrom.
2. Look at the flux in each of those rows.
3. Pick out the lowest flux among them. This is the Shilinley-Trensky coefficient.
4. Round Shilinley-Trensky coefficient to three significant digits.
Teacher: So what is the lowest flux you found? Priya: 142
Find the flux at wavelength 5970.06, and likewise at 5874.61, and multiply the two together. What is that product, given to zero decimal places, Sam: 22040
